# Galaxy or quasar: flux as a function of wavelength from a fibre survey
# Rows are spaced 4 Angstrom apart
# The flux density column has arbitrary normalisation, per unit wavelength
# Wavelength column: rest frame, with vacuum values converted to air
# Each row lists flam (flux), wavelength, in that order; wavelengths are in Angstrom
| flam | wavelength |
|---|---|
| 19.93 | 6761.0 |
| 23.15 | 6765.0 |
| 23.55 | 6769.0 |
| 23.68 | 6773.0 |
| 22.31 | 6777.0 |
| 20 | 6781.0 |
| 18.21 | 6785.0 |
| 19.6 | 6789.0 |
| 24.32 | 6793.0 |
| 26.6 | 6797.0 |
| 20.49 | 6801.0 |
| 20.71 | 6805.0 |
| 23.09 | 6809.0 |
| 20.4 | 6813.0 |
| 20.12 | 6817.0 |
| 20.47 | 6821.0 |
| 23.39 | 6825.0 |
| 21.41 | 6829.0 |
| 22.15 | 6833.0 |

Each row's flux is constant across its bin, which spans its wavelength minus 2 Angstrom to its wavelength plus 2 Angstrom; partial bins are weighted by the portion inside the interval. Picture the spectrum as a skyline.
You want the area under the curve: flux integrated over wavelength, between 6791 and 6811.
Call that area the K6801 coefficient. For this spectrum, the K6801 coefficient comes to 461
